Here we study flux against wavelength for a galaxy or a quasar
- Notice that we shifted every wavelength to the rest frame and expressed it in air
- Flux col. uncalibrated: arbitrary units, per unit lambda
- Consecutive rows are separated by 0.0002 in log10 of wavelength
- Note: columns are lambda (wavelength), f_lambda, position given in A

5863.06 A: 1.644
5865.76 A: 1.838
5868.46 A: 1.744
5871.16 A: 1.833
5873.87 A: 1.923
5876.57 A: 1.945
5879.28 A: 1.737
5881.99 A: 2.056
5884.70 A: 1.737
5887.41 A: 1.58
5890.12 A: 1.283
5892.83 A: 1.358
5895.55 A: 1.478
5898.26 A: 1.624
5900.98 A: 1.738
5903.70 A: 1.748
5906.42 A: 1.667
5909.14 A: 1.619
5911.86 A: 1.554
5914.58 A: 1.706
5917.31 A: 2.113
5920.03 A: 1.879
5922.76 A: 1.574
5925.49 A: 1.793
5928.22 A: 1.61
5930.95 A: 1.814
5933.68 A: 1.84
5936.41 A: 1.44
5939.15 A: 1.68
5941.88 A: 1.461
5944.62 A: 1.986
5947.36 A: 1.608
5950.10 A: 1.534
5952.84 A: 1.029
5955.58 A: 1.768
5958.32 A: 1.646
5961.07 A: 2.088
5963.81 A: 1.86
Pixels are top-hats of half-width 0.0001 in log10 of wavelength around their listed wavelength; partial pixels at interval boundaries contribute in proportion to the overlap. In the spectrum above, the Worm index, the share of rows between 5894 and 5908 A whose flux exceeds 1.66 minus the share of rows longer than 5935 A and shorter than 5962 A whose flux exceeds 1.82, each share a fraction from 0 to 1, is 0.40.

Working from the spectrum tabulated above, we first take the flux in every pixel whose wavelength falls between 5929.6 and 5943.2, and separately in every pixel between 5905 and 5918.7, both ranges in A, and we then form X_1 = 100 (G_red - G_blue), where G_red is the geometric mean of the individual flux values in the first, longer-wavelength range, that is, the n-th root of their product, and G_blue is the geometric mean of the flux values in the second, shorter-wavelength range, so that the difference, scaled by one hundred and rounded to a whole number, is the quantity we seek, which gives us -8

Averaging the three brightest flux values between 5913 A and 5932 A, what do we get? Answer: 1.94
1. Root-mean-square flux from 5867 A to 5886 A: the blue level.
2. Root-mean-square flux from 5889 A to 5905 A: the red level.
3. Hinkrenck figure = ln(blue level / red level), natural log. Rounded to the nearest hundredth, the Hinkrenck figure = 0.18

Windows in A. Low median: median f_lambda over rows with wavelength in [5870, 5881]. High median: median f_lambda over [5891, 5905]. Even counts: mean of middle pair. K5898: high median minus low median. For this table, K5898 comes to -0.25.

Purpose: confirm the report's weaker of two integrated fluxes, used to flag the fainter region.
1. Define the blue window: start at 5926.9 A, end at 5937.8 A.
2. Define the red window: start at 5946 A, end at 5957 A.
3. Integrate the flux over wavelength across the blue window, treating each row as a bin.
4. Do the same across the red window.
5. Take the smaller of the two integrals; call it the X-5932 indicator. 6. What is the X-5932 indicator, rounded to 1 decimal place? 16.3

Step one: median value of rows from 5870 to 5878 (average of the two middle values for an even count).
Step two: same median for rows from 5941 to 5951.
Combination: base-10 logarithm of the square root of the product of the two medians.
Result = 0.24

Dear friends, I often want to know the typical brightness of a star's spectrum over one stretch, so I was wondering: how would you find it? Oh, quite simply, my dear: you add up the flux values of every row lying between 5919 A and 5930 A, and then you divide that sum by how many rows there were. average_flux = 1.71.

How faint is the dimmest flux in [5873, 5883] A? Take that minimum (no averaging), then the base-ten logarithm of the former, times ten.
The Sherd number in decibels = 2.4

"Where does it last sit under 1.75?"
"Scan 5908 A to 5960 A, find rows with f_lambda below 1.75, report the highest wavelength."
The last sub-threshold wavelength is 5958.32 A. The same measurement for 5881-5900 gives 5898.26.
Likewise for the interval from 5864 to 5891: 5890.12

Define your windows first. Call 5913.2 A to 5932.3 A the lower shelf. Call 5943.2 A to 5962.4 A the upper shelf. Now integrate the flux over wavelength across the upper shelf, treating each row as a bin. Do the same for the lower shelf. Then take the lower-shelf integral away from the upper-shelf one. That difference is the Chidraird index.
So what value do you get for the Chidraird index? -2.1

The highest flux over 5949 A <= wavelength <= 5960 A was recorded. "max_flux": 1.768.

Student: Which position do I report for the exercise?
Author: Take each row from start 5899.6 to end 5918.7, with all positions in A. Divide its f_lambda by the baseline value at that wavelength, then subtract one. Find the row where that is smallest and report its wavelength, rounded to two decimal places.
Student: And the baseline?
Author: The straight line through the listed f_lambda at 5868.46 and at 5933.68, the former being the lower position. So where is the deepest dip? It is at 5911.86 A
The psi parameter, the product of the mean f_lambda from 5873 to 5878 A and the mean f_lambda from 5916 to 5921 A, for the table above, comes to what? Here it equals 3.9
